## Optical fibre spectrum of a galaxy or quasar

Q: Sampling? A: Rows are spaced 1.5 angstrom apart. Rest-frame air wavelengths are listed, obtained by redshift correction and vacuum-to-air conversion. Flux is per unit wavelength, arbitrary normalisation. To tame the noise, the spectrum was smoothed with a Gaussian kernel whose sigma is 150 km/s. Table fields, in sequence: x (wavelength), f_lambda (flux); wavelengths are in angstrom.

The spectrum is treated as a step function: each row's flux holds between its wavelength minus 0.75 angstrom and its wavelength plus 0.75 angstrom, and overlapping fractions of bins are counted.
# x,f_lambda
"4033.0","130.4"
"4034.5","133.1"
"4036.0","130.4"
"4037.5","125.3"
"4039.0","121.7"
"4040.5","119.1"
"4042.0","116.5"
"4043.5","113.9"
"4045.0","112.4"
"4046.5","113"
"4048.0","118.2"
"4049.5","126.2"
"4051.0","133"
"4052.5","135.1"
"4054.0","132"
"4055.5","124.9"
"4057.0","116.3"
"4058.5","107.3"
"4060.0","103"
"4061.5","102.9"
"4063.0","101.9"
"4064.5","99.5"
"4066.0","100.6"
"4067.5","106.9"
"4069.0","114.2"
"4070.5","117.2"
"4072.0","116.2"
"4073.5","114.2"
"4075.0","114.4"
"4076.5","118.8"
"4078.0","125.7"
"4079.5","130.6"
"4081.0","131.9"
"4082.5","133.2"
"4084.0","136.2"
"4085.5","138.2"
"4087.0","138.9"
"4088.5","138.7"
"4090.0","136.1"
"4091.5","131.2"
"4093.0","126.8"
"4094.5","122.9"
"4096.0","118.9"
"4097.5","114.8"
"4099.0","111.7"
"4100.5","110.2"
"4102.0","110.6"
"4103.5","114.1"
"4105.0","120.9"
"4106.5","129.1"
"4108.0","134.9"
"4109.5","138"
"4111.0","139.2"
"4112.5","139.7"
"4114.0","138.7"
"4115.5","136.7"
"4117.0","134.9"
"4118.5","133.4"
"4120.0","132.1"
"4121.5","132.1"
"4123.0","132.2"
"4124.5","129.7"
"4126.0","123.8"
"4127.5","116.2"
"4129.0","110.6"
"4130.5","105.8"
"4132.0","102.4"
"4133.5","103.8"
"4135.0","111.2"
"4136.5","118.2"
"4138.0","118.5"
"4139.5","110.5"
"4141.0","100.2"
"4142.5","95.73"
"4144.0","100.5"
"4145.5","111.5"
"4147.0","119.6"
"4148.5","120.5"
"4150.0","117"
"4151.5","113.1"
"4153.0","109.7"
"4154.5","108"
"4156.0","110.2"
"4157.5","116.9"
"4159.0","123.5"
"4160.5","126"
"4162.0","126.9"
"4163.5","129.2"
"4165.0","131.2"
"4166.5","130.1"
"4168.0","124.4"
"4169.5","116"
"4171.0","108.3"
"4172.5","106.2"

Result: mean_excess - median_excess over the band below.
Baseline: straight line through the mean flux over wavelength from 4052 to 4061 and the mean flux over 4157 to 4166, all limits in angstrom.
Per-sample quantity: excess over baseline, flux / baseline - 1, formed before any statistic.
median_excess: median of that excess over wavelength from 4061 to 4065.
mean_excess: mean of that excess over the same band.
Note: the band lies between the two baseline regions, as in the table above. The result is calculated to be -0.004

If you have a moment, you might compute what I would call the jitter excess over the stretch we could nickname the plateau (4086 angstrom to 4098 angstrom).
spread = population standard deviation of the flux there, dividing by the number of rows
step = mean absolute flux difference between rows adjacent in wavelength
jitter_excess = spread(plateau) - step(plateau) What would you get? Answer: 5.2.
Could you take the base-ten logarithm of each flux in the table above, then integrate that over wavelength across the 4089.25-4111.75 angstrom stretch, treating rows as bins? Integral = 47.1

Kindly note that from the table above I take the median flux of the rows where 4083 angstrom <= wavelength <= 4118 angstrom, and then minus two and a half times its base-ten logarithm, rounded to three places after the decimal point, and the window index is -5.325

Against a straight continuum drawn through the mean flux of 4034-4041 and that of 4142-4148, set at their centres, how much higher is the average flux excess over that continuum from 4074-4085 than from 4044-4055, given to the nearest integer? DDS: 8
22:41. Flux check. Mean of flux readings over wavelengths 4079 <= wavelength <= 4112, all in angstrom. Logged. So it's 128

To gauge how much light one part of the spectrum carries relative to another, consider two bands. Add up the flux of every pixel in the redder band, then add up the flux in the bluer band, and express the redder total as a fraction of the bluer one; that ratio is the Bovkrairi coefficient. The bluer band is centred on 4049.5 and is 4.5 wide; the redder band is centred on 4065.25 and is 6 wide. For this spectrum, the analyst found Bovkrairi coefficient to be 1.1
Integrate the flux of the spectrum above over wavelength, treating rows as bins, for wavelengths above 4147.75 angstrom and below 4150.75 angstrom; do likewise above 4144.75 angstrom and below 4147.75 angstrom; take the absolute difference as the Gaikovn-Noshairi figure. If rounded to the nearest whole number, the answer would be 10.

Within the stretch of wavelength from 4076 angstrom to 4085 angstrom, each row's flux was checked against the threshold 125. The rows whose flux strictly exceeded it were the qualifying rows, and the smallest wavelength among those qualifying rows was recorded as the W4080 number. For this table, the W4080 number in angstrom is 4078.0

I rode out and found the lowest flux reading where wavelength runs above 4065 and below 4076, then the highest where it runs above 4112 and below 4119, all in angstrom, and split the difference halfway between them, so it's 120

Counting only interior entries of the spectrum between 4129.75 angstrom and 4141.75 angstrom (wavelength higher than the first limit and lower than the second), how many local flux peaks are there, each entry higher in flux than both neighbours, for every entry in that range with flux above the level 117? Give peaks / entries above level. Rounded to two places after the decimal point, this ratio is 0.50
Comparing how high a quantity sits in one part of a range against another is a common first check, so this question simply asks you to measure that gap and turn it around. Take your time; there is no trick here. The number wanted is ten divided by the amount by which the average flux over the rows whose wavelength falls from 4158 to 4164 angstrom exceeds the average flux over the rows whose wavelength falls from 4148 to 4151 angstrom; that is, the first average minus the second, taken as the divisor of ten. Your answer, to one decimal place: 1.3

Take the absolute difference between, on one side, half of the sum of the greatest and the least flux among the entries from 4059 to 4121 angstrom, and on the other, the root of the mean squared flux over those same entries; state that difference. 4.4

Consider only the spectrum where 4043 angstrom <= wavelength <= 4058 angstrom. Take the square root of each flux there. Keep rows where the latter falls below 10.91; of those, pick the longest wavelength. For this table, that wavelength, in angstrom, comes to 4057.0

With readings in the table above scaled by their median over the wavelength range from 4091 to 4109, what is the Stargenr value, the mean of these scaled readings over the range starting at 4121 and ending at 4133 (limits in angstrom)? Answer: 0.99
